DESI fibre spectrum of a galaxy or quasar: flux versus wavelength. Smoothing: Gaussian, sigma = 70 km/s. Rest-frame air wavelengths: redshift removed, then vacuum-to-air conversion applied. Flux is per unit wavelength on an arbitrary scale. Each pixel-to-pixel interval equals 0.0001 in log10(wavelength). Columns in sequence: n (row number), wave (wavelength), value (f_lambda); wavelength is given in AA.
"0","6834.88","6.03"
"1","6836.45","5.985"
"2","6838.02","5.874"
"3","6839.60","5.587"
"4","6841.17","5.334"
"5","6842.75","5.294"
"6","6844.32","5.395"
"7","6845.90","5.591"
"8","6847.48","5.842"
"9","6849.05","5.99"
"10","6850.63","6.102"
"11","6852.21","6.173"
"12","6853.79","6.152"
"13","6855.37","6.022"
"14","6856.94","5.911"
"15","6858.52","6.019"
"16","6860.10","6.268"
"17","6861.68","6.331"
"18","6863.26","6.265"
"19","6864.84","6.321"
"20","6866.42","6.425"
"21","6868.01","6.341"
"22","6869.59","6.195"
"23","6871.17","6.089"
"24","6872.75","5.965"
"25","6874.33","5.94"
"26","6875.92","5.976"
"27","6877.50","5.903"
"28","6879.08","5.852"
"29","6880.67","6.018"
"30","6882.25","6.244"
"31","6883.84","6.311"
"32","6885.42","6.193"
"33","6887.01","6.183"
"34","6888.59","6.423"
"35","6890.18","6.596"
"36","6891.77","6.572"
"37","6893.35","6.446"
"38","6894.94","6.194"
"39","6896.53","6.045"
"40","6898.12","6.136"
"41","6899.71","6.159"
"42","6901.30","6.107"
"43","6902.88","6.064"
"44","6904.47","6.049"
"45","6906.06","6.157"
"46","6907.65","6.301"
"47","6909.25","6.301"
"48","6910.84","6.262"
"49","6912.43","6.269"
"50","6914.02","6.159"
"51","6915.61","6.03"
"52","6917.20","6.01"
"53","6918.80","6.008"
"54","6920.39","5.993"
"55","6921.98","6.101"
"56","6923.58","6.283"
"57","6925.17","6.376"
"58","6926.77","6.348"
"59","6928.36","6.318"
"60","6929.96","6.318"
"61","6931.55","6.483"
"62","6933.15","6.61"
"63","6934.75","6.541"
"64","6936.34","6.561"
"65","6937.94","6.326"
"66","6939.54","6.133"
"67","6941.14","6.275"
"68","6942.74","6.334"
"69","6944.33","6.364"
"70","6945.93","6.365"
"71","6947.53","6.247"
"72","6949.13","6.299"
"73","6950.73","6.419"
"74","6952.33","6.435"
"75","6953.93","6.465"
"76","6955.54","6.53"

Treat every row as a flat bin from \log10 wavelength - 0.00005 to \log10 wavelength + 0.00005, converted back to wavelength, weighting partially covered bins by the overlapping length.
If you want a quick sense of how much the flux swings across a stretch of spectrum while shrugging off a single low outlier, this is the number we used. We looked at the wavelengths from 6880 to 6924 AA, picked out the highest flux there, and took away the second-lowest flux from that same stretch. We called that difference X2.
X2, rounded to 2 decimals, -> 0.59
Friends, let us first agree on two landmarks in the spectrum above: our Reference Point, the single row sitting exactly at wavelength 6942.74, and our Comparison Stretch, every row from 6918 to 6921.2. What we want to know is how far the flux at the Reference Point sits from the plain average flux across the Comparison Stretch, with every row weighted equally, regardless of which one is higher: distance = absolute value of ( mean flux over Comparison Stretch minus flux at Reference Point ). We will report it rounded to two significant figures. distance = 0.33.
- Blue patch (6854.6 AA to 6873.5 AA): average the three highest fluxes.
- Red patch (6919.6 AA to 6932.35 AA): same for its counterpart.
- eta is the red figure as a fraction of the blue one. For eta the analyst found 1.01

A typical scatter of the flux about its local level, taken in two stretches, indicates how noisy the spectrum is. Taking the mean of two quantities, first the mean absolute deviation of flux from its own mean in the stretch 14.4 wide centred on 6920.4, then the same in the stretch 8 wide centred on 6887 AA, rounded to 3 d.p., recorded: 0.132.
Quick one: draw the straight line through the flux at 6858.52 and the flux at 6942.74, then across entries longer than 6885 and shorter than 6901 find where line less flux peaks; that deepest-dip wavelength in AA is 6896.53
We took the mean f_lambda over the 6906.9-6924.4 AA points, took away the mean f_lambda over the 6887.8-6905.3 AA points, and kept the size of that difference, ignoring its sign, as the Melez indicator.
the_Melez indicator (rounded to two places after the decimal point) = 0.10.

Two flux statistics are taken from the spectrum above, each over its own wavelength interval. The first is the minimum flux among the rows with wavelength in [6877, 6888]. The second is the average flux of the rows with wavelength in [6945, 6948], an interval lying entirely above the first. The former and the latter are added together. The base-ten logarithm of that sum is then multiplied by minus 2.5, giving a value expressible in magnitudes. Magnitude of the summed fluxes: -2.71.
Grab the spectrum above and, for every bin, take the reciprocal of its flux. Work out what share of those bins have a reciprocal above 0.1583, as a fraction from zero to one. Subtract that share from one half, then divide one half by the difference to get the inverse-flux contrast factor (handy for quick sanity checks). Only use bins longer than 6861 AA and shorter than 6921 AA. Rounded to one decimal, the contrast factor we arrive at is -1.7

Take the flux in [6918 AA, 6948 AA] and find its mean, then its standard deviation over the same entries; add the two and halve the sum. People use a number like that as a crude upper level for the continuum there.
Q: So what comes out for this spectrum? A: 3.24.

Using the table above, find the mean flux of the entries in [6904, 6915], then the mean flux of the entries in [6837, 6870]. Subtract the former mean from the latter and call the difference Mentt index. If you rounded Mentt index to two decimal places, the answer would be -0.24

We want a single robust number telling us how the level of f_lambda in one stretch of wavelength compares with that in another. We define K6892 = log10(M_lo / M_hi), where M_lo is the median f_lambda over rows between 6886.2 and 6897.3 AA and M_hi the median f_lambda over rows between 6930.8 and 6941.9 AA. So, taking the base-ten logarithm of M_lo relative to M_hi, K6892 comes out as -0.004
